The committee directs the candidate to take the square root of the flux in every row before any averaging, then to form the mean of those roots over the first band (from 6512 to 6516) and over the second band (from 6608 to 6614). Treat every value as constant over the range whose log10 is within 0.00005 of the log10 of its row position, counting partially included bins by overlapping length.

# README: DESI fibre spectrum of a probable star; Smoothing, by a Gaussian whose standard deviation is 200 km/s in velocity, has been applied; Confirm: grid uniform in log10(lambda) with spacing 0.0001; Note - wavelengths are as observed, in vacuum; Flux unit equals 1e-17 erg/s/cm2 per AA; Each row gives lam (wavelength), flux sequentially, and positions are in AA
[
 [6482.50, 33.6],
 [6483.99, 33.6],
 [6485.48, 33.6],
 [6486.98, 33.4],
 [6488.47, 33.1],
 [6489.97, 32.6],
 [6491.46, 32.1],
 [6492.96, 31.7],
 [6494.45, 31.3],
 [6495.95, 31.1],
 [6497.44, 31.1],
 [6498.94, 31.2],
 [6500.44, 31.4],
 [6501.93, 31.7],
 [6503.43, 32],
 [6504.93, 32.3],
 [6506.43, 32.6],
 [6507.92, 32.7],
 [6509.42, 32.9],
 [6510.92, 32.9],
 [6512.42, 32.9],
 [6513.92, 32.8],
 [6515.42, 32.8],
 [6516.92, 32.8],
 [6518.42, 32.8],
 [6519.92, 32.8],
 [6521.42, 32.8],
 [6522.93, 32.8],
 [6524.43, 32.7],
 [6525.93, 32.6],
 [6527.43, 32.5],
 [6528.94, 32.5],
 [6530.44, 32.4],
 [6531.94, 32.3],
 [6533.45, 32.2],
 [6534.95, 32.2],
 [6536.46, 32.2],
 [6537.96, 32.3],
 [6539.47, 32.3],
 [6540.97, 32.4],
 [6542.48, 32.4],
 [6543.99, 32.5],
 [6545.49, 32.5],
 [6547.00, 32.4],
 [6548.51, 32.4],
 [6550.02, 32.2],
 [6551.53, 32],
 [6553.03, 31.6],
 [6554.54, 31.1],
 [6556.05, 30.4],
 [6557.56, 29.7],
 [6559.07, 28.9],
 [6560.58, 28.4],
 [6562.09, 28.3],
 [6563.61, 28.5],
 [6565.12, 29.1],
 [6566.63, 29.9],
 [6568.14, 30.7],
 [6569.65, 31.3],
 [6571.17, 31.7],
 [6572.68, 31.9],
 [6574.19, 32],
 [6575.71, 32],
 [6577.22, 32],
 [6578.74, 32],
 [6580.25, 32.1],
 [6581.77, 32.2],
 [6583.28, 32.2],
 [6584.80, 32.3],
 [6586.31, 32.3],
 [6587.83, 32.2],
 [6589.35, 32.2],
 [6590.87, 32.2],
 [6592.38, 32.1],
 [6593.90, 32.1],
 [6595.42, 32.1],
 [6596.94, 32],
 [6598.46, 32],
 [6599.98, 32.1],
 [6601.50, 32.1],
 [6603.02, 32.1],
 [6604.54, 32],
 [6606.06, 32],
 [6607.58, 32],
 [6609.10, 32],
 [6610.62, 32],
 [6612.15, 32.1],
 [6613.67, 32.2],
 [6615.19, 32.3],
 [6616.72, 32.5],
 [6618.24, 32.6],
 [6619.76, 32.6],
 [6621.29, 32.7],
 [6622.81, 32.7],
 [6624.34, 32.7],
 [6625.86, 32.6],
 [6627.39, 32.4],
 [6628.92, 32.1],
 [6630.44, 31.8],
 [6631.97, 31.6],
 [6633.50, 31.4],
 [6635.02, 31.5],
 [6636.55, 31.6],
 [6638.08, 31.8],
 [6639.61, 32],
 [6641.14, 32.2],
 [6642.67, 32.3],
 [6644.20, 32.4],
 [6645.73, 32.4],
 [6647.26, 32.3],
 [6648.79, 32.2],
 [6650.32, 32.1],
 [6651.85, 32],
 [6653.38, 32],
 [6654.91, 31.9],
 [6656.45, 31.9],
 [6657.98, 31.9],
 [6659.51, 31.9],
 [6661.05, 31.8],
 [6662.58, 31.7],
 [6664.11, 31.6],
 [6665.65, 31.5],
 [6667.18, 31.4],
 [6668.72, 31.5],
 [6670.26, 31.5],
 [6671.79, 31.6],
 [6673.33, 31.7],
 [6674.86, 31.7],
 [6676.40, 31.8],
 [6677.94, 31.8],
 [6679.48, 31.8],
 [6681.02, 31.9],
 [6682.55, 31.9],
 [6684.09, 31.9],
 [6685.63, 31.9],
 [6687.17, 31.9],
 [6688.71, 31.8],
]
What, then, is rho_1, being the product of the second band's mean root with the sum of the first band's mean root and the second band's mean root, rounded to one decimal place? 64.5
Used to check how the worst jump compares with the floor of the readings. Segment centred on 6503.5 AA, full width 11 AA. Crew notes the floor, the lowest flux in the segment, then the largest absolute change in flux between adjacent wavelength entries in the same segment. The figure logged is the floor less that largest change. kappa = 30.9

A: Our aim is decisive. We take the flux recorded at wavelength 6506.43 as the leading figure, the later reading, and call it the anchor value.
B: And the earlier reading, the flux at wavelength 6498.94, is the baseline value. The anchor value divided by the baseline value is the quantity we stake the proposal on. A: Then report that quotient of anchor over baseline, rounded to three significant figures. 1.04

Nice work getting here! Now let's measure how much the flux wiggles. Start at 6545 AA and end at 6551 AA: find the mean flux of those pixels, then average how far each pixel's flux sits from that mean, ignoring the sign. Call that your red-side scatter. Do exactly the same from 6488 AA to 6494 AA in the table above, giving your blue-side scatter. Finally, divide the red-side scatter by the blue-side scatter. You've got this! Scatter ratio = 0.18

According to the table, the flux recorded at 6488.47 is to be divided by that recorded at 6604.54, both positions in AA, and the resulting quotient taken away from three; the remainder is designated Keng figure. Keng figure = 1.97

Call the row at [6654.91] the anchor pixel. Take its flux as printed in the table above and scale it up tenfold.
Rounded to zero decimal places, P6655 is 319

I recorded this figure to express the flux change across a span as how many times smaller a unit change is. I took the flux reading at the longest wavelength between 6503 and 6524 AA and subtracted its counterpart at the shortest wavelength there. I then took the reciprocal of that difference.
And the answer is 1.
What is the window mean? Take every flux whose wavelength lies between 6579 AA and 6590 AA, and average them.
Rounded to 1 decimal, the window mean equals 32.2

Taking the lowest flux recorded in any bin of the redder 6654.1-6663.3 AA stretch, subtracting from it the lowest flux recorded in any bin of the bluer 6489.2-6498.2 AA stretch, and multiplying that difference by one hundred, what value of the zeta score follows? 60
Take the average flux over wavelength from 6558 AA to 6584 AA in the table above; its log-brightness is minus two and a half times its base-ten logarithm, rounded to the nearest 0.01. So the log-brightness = -3.72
